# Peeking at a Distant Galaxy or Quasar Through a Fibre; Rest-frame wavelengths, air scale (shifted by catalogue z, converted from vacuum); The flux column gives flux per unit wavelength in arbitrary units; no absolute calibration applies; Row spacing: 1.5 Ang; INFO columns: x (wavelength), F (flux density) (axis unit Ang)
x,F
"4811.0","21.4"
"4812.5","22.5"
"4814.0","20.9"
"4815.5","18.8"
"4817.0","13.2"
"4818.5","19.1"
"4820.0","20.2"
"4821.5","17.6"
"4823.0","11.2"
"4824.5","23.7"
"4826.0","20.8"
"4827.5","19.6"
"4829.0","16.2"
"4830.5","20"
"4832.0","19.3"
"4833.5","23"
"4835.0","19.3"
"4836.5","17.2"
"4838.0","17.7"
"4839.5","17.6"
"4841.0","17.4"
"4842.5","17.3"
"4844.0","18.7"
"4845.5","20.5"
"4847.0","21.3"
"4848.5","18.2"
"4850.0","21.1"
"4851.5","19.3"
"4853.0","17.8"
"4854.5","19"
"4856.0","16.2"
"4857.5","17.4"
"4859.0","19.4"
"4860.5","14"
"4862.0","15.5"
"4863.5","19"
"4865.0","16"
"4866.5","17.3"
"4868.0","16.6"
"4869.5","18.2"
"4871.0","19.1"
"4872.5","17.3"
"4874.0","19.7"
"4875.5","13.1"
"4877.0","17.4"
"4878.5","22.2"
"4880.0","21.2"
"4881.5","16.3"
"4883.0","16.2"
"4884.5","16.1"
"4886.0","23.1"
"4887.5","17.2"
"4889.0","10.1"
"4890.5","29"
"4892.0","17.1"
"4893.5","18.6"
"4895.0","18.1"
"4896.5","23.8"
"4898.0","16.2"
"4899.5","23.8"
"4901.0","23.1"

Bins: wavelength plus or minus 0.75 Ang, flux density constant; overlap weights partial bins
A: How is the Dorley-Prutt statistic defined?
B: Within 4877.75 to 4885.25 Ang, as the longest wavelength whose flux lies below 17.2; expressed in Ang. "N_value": 4884.5 Ang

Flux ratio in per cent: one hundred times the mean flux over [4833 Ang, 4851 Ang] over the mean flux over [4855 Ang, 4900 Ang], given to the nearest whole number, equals 105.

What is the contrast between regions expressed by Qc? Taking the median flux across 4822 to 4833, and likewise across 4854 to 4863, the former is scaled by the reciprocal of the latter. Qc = 1.17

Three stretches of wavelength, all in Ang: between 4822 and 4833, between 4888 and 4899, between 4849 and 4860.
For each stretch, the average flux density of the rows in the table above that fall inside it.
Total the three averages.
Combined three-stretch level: 56.3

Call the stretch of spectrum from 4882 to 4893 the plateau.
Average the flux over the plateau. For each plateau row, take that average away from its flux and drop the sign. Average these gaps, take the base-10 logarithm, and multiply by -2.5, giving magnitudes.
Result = -1.60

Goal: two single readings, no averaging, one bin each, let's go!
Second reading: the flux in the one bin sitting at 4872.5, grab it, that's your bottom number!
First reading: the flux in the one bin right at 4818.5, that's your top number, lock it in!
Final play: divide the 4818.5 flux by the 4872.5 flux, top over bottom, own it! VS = 1.10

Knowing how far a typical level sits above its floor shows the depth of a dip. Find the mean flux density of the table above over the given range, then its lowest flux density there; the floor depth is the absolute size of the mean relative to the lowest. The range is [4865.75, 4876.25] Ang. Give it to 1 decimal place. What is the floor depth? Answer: 4.2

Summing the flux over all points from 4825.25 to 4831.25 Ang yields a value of 77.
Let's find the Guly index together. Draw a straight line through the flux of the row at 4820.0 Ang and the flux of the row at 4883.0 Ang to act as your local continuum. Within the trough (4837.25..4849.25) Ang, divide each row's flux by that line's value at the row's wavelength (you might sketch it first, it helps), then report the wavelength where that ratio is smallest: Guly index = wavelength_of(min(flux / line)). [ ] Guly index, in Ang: 4842.5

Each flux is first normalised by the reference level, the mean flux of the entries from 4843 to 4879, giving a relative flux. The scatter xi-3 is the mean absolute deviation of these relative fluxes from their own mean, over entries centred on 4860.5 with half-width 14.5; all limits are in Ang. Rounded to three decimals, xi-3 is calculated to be 0.082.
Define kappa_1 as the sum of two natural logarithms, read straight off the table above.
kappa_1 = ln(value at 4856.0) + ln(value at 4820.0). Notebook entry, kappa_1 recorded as 5.79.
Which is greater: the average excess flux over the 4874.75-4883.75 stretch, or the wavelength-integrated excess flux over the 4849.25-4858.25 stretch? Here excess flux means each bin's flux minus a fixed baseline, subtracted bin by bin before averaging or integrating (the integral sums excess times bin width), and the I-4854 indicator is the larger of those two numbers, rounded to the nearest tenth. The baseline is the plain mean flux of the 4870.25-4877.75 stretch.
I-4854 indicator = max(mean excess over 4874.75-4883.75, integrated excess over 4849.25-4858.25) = 10.3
